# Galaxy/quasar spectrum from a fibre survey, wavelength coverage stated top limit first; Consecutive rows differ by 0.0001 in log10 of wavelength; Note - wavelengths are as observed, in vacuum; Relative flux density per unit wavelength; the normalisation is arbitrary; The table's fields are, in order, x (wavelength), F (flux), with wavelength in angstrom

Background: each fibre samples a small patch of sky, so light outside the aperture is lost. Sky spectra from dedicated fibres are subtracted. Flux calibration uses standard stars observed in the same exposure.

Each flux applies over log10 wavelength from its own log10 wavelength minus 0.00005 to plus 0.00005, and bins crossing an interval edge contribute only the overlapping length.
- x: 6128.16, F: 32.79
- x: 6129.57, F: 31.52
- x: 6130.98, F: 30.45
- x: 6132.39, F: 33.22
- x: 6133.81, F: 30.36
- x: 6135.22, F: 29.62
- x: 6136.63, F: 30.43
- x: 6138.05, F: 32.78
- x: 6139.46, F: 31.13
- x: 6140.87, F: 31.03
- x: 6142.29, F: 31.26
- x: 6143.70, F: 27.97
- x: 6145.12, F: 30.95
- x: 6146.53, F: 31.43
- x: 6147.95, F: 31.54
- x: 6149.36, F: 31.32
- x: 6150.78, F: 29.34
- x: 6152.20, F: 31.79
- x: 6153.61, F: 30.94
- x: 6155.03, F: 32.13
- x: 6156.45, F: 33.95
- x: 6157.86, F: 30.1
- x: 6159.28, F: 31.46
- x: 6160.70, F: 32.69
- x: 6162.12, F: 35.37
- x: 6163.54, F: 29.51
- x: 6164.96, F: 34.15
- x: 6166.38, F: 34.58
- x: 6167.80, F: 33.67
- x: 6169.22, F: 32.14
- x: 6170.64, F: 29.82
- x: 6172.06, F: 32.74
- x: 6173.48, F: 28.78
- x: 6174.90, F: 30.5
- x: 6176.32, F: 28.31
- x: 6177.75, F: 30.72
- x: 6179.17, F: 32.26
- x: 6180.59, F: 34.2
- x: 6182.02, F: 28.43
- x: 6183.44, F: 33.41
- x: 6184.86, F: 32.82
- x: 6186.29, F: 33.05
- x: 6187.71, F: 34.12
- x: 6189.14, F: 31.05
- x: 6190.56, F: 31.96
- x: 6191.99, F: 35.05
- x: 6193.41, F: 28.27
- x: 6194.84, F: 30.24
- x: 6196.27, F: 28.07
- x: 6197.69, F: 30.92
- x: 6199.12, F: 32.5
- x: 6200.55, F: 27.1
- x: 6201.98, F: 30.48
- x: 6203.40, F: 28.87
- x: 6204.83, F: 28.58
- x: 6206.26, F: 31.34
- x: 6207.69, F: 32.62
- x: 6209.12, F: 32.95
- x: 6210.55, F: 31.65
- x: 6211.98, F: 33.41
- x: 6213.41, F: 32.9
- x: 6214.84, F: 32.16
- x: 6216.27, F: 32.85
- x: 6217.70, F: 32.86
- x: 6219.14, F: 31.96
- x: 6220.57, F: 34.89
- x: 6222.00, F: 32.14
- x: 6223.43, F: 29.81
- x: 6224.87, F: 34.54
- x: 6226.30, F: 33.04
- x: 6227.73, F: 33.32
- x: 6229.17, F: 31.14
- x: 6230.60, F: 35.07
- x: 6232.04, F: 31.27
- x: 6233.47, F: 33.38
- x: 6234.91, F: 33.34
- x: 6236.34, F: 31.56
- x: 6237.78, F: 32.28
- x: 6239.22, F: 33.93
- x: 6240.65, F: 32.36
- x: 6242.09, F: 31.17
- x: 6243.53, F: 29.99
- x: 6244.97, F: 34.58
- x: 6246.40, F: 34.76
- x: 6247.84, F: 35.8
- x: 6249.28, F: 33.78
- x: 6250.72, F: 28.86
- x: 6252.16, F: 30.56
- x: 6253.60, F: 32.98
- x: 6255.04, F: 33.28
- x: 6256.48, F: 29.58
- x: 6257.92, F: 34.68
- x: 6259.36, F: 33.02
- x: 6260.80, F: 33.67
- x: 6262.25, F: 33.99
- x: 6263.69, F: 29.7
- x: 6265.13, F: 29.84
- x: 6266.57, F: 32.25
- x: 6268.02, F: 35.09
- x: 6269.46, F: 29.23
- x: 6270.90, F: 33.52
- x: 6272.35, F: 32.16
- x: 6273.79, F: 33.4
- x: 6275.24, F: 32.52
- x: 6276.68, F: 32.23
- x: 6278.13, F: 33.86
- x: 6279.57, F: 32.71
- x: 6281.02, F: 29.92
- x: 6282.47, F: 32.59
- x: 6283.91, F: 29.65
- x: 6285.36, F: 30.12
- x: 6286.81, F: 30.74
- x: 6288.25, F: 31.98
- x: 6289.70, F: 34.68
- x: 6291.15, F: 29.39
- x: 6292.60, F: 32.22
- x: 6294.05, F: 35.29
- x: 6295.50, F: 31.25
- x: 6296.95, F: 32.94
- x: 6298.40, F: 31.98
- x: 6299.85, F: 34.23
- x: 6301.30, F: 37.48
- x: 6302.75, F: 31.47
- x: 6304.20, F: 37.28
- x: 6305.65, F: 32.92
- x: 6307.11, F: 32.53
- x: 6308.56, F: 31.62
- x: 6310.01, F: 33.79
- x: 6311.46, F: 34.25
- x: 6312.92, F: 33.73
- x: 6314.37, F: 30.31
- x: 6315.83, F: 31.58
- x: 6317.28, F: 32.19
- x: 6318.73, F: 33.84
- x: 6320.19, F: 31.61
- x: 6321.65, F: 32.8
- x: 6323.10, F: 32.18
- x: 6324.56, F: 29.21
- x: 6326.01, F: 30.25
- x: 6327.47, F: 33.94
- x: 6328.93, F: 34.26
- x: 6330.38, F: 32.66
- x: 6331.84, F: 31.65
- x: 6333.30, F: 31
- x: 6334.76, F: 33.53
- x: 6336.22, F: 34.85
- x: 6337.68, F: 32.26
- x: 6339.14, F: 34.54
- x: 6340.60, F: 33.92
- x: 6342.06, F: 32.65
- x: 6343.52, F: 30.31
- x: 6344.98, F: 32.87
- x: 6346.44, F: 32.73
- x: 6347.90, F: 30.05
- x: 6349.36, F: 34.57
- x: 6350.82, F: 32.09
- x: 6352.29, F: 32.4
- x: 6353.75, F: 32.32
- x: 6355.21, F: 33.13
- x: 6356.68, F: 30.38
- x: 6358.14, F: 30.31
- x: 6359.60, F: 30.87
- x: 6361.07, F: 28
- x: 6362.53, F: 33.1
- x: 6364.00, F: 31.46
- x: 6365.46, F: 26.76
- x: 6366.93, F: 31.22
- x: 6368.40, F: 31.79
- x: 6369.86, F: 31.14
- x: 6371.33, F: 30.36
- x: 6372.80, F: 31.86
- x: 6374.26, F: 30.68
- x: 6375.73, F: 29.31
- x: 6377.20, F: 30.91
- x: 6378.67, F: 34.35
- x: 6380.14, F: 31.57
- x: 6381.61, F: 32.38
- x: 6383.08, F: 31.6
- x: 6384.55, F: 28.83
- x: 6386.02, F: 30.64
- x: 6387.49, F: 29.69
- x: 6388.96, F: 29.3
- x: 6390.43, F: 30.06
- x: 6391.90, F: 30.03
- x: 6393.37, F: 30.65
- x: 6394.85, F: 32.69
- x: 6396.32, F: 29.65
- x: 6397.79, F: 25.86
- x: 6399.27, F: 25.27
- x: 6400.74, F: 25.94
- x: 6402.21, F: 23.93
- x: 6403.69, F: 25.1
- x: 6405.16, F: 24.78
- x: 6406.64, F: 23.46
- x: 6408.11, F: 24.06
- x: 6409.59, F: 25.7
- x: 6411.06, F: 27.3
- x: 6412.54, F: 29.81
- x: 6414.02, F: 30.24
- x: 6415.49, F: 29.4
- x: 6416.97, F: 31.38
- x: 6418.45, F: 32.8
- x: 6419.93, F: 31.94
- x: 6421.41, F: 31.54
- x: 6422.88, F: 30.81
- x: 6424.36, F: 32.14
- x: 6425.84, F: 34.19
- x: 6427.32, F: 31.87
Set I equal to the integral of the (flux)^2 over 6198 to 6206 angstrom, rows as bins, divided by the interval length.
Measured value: 884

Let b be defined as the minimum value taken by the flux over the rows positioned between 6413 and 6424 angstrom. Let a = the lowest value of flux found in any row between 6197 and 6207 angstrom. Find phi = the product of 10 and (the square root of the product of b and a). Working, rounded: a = 27.1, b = 29.4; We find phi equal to 282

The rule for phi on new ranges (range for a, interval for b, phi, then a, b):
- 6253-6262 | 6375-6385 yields 292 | 29.58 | 28.83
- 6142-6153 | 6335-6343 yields 300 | 27.97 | 32.26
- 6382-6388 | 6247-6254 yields 288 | 28.83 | 28.86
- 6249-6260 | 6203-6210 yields 287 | 28.86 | 28.58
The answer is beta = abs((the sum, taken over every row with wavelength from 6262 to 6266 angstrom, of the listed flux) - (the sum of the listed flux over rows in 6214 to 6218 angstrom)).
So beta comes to 4.3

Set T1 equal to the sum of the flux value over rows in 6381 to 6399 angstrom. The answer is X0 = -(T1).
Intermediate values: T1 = 361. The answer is -361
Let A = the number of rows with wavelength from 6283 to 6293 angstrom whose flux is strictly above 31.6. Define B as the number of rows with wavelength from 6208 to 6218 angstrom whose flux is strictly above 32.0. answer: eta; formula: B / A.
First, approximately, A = 3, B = 6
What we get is 2.0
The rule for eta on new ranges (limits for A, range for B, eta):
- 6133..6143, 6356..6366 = 1.0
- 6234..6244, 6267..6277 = 1.5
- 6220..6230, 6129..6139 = 0.4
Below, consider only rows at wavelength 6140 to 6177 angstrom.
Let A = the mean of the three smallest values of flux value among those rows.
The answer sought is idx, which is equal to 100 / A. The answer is 3.53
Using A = 28.4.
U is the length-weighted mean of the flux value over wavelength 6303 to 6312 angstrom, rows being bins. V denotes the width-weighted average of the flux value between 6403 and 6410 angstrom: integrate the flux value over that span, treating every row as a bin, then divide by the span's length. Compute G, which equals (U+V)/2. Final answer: 29.1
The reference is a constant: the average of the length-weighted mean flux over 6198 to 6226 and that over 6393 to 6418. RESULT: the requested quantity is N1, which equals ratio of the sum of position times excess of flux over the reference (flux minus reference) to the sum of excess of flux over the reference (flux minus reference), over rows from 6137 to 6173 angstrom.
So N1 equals 6158.0 angstrom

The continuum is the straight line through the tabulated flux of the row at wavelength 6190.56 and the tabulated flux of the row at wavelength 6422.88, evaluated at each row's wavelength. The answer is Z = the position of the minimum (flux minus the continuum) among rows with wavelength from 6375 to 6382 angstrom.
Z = 6375.73 angstrom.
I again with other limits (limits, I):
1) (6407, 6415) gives 752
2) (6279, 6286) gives 961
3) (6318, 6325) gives 1028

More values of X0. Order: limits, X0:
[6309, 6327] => -386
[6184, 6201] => -375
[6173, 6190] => -378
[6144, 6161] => -378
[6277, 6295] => -383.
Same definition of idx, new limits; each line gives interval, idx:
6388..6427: 4.20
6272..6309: 3.37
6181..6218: 3.60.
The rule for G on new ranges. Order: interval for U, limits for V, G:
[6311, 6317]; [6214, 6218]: 32.5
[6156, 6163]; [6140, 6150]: 31.7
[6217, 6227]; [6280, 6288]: 31.8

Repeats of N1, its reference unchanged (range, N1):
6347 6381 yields 6362.7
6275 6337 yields 6306.8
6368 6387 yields 6376.8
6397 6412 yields 6404.3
